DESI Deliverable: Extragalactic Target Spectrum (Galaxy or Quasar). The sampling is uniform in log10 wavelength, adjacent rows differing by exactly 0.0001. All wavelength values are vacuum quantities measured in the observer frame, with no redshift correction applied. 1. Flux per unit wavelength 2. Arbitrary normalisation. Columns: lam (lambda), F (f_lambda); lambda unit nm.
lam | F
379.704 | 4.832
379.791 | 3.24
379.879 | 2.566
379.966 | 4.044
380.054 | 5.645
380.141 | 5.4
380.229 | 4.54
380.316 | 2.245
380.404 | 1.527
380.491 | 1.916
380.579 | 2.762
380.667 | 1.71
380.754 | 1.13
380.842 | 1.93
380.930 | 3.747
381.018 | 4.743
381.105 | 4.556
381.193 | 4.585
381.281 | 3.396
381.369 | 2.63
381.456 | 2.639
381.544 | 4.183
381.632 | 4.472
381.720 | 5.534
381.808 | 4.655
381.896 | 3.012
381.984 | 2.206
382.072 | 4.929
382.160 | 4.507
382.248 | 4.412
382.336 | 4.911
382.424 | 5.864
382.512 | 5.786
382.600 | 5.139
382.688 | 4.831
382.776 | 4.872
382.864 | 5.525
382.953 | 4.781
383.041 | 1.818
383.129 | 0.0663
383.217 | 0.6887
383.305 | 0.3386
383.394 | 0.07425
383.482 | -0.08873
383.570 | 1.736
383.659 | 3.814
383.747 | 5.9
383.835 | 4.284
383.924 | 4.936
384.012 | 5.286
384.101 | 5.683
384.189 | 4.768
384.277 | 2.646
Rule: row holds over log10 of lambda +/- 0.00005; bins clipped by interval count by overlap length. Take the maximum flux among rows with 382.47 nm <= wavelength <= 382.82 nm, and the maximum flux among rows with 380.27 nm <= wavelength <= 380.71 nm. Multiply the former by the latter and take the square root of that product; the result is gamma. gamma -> 4.0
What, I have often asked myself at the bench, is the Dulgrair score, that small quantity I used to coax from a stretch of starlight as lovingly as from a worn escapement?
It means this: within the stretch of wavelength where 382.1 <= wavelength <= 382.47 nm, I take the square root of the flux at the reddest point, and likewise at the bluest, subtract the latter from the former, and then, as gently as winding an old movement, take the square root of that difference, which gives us 0.55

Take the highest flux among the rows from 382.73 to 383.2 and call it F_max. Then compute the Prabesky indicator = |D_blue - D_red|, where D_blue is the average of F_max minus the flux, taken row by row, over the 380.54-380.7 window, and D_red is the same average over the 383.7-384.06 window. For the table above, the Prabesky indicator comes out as 3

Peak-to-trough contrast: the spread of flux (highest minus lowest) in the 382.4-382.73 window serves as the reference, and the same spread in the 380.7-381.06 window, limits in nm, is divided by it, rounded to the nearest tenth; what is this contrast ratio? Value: 3.5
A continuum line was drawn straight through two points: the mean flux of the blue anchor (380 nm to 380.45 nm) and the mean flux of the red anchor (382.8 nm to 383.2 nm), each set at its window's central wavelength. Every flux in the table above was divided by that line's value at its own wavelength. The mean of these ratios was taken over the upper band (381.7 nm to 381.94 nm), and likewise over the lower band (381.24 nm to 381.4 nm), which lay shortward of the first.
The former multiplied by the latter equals 1.1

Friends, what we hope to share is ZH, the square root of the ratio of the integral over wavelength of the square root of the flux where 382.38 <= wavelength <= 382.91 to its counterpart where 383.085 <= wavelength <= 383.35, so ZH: 2.9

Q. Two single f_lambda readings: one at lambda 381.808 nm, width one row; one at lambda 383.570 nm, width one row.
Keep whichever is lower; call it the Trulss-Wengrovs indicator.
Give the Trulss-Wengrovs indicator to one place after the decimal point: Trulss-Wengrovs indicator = 1.7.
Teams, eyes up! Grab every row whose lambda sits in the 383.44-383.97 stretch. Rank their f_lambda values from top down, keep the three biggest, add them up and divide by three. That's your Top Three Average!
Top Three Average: 5.0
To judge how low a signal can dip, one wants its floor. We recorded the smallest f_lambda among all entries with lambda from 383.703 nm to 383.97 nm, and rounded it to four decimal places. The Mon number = 4.2840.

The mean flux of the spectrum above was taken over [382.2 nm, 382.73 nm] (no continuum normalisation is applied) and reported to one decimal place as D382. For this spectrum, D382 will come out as 5.2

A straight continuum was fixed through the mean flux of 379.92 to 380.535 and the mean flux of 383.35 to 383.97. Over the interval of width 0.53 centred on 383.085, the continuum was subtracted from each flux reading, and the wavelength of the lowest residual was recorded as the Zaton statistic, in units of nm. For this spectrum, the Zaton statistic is 383.129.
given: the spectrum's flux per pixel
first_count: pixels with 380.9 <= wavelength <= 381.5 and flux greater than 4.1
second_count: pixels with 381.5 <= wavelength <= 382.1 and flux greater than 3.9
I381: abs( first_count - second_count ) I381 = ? 2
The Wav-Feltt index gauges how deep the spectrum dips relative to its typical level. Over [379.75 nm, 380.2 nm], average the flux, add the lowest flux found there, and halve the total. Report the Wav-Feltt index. 3.4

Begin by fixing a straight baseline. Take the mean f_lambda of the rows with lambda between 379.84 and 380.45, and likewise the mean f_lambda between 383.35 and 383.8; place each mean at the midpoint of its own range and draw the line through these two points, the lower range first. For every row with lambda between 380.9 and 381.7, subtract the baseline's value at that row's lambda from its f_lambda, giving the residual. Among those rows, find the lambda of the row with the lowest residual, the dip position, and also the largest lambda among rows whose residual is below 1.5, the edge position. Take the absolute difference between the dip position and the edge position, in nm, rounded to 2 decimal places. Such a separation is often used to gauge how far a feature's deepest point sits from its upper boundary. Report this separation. 0.26 nm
